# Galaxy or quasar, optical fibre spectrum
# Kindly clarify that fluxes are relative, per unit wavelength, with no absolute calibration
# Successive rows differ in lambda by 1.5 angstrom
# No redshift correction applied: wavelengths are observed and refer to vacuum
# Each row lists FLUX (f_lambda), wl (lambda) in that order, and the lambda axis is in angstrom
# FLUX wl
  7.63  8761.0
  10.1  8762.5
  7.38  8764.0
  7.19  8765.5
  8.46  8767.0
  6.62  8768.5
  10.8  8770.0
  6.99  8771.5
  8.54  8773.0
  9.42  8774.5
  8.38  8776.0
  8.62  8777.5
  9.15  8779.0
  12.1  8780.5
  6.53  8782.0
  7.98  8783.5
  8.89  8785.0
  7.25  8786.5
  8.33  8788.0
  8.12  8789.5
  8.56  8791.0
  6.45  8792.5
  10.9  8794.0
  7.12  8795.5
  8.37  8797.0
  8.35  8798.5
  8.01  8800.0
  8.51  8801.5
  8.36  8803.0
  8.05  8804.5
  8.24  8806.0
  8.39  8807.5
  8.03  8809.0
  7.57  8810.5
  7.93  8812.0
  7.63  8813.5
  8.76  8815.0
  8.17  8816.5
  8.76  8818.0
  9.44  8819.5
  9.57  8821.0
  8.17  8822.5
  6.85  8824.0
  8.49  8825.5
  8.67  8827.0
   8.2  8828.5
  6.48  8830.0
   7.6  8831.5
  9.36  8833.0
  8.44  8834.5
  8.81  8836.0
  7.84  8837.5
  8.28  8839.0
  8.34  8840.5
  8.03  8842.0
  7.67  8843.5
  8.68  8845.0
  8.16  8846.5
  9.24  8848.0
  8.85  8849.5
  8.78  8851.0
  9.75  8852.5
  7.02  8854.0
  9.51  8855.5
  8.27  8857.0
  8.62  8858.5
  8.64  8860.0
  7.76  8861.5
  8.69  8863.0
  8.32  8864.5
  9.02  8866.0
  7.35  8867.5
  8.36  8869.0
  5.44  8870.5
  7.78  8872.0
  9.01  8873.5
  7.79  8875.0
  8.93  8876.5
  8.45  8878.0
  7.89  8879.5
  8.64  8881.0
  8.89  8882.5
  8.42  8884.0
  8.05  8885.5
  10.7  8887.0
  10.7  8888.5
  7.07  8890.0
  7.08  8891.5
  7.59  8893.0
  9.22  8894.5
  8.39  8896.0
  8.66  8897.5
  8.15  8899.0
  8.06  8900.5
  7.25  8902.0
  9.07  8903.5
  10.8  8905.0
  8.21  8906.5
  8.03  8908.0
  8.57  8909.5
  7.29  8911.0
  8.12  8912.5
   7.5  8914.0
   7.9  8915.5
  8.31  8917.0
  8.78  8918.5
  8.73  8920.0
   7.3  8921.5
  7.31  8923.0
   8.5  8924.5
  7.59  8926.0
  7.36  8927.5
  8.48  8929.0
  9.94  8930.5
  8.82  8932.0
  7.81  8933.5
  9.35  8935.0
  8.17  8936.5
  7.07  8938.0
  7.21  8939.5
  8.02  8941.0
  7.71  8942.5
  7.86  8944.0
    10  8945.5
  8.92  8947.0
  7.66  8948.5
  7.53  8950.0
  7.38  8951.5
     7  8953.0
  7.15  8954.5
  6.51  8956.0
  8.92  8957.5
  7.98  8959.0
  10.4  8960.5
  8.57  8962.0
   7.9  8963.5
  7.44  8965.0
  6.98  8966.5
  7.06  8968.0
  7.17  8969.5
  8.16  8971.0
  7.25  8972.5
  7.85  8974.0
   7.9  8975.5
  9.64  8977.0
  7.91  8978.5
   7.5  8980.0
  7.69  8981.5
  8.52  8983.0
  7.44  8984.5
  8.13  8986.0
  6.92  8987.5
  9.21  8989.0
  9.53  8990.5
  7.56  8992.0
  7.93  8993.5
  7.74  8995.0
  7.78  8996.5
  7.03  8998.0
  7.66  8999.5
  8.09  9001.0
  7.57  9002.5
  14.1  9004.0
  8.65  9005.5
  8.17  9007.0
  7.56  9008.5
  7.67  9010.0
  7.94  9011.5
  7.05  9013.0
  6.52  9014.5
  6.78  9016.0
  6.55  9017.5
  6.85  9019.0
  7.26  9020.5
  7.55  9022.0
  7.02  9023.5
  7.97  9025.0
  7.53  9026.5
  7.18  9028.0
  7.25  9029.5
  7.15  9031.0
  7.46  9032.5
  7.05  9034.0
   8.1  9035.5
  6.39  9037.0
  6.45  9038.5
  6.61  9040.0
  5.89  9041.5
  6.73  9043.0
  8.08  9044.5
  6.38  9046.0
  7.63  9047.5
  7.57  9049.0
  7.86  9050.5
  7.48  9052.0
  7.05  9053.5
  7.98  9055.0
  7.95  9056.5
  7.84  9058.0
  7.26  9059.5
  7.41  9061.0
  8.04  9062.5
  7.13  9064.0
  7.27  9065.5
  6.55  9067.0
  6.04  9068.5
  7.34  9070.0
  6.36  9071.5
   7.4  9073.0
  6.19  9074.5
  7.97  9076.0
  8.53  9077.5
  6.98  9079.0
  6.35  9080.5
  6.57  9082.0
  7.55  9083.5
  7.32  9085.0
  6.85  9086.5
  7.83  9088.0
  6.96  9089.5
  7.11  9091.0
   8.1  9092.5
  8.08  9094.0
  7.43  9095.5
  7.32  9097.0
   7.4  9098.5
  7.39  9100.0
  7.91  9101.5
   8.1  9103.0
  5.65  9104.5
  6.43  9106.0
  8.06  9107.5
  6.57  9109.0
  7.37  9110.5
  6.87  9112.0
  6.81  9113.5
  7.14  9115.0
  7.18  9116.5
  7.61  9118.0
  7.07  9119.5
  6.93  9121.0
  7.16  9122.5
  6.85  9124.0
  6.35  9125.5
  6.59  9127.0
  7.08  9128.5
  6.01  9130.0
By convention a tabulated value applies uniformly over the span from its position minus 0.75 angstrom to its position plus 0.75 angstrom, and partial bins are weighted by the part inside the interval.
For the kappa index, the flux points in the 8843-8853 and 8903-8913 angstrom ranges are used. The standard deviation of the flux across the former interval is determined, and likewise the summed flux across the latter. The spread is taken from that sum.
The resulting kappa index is 59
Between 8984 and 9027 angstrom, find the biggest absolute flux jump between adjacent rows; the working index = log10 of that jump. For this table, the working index 0.81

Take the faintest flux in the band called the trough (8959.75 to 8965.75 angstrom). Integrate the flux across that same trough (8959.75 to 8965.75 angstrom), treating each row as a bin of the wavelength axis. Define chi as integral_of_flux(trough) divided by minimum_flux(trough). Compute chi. 6.92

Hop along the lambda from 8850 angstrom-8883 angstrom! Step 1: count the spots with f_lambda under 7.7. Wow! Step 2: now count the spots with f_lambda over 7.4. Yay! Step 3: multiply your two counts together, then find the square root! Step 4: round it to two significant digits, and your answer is 7.5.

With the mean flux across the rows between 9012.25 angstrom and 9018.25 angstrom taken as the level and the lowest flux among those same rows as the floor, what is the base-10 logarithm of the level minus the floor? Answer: -0.69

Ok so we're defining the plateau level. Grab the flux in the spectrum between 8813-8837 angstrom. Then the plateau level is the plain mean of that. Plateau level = 8.3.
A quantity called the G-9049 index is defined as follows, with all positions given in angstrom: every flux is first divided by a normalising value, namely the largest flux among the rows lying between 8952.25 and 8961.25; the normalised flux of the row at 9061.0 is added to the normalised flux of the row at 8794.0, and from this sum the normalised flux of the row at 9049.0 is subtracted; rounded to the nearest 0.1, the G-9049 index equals 1.0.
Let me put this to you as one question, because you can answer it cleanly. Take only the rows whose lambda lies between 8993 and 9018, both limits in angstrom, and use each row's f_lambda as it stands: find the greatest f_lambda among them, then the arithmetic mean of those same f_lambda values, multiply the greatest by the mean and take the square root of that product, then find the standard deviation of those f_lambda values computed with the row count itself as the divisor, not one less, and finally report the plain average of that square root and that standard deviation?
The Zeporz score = 6.1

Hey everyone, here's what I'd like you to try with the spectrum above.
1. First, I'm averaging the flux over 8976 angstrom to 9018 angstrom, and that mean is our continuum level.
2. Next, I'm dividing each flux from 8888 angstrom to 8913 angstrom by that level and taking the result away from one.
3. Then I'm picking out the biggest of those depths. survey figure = 0.12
